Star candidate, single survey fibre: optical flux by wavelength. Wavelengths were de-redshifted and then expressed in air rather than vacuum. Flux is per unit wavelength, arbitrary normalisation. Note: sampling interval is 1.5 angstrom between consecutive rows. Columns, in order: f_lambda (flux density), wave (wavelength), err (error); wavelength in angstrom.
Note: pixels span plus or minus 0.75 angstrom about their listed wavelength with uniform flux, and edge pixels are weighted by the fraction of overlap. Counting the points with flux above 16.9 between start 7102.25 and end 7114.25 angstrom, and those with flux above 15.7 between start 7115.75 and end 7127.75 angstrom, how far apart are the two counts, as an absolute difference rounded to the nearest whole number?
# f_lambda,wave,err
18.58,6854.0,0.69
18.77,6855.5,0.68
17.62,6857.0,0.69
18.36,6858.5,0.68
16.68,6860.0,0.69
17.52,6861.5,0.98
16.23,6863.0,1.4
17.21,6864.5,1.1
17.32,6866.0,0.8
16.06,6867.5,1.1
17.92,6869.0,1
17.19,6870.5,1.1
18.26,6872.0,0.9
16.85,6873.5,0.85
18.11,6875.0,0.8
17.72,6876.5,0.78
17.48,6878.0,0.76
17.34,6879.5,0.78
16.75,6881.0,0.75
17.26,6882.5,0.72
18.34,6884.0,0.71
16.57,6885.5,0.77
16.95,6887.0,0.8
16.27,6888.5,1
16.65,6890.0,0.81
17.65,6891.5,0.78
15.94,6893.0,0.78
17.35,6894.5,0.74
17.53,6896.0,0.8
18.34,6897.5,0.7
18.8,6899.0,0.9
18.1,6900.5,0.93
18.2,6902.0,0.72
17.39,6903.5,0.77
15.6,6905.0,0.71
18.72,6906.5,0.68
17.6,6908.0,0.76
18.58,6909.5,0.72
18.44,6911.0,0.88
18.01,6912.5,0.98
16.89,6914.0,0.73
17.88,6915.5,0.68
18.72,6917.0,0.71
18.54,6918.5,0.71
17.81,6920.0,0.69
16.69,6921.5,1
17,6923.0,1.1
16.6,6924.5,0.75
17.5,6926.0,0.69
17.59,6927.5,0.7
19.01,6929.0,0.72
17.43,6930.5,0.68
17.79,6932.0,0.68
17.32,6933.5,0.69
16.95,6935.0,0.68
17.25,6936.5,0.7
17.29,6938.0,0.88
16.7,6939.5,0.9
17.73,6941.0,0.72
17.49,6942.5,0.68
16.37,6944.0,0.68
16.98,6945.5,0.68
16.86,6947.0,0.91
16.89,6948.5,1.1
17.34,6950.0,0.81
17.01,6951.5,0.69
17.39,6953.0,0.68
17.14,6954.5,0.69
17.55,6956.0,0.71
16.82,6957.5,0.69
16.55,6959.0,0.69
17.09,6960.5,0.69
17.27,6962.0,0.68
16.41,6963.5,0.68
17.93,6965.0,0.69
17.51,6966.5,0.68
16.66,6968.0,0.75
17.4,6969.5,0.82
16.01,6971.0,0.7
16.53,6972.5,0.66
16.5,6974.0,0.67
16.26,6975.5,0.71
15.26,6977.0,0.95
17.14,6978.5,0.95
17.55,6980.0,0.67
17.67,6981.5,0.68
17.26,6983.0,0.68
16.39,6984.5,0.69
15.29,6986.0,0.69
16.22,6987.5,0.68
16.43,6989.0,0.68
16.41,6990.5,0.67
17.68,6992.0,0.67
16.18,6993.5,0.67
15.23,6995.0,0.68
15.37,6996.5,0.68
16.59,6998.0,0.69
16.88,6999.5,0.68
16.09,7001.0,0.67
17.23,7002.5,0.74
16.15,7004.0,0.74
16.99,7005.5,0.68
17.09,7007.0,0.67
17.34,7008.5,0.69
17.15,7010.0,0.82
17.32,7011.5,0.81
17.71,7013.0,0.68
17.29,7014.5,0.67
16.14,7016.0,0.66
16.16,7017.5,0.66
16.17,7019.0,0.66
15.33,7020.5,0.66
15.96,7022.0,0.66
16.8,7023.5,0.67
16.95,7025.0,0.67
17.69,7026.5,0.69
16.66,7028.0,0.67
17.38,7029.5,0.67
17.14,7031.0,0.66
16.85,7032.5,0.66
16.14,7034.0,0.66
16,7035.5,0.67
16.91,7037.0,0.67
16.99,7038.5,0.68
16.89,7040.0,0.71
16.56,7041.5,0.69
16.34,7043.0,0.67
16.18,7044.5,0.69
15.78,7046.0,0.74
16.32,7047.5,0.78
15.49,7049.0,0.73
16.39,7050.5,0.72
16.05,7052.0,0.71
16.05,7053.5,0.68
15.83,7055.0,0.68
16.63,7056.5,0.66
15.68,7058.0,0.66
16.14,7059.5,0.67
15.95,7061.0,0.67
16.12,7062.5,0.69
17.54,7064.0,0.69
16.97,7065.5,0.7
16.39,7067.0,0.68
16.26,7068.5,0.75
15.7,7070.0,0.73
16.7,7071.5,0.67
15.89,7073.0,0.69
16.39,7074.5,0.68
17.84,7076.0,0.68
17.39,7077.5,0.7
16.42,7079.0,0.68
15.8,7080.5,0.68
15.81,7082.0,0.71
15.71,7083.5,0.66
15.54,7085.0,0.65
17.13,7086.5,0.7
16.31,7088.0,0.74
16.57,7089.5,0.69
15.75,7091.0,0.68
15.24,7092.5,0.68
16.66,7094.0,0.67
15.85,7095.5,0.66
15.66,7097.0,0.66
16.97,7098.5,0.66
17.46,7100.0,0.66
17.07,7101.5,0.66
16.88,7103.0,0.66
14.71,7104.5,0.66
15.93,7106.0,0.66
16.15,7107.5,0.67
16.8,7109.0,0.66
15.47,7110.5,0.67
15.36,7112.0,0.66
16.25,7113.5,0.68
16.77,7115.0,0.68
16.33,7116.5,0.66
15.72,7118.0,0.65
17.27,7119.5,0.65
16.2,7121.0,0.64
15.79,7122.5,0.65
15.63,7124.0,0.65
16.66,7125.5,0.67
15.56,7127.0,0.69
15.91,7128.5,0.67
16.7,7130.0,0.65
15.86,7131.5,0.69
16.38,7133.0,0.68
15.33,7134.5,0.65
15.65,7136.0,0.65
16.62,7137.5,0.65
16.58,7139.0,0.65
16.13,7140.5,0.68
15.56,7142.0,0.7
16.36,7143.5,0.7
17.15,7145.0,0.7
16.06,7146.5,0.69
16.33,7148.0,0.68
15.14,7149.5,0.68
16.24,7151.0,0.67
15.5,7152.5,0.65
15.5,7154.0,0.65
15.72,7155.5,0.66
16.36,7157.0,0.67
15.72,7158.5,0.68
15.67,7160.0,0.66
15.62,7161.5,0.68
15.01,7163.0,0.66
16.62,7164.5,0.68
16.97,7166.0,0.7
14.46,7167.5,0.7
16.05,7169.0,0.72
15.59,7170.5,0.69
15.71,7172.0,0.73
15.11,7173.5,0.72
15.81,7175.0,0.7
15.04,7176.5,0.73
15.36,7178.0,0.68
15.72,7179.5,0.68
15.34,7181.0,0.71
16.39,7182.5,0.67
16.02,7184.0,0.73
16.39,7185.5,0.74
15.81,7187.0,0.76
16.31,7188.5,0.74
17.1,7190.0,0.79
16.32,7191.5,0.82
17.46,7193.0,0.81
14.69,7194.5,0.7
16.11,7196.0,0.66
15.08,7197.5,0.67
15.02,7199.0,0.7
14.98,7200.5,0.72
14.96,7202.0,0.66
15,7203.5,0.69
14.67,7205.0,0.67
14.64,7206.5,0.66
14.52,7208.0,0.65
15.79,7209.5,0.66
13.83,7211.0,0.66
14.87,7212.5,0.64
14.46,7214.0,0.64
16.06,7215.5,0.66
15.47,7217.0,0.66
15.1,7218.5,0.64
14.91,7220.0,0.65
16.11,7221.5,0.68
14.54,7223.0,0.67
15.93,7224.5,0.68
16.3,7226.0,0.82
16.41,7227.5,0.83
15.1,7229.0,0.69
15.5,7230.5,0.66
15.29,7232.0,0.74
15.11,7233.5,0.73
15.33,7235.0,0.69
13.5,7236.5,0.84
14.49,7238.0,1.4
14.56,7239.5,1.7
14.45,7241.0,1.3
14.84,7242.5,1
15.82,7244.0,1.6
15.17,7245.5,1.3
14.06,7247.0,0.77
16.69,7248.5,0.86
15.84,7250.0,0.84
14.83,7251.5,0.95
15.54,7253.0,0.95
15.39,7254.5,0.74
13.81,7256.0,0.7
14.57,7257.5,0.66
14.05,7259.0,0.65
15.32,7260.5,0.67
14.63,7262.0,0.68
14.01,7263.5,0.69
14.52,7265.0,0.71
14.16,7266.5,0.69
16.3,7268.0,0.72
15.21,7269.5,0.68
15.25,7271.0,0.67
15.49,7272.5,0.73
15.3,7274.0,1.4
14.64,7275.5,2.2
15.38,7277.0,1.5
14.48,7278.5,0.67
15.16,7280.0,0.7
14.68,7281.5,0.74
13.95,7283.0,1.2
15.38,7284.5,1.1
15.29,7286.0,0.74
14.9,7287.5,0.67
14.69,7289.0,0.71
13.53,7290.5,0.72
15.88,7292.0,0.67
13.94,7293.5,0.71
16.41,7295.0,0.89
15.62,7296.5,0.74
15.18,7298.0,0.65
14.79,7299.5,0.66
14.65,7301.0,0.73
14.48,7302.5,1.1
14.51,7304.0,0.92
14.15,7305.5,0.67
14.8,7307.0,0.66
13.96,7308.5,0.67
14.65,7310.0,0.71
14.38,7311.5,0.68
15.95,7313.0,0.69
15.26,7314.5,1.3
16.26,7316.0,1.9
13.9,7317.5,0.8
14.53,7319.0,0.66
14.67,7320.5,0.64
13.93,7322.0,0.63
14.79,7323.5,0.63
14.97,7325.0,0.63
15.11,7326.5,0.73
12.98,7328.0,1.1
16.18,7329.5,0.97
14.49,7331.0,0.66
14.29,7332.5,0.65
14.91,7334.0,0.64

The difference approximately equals 6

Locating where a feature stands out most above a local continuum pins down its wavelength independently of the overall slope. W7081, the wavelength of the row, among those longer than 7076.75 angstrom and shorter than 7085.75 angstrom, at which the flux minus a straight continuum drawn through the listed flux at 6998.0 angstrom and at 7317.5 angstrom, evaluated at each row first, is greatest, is 7077.5 angstrom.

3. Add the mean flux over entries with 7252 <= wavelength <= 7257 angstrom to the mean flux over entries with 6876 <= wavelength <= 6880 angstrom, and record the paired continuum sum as 32.4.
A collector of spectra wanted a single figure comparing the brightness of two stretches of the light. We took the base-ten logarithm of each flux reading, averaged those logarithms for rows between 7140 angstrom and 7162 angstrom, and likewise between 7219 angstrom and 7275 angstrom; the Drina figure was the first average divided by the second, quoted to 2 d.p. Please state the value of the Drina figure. 1.02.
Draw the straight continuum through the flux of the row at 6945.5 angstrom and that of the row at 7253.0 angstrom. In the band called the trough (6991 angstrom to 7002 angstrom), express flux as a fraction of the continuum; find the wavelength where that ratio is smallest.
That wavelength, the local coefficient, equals 6995.0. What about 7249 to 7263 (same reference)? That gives 7256.0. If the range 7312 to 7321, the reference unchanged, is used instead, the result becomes 7317.5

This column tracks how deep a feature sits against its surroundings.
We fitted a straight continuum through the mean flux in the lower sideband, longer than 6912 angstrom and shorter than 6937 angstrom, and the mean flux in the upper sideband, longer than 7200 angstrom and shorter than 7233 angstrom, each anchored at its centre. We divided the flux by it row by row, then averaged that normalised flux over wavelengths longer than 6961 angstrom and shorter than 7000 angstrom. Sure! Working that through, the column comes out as 0.97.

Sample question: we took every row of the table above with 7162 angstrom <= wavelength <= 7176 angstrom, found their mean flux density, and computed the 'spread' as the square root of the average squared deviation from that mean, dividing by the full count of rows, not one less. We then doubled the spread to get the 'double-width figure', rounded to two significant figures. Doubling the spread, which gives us 1.5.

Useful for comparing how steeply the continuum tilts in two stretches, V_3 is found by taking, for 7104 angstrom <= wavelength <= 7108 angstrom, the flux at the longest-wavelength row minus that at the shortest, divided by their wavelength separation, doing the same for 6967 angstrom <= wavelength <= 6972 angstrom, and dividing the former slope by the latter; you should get -2.2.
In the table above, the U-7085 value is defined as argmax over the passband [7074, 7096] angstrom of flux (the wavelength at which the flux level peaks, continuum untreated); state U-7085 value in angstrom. 7076.0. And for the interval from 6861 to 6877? 6872.0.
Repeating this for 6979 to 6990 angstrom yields 6981.5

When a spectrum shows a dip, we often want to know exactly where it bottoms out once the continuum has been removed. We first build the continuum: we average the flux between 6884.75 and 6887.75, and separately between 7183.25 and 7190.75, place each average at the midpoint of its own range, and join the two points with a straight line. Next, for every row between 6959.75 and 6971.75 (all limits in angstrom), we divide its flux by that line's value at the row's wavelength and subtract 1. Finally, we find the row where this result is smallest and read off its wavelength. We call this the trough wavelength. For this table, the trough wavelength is 6971.0 angstrom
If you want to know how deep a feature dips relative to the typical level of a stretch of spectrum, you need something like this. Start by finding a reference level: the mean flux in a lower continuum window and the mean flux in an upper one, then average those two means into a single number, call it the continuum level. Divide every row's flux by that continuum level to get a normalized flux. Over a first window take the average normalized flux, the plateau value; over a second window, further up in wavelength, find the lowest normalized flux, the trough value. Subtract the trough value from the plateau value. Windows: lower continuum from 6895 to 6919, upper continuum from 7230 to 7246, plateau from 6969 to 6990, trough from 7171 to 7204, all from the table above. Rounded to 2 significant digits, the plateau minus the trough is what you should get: 0.11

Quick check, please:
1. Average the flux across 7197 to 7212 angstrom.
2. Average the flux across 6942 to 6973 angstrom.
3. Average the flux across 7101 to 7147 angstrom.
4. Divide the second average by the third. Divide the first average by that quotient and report 14.1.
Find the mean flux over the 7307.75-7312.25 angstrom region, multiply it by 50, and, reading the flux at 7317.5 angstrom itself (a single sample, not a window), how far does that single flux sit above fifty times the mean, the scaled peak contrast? -703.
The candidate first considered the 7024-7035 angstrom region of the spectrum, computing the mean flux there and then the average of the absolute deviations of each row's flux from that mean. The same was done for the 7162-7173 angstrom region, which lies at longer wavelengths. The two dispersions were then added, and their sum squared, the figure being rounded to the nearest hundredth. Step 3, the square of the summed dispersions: 1.07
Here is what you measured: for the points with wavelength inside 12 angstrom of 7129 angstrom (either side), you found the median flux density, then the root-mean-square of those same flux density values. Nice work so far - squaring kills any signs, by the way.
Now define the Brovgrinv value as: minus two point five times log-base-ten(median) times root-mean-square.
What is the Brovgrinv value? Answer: -48.6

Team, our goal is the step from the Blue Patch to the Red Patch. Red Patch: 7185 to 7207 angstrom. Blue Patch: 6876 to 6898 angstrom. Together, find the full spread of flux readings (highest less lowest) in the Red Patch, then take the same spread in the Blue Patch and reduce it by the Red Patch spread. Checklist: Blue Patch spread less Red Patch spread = -0.4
